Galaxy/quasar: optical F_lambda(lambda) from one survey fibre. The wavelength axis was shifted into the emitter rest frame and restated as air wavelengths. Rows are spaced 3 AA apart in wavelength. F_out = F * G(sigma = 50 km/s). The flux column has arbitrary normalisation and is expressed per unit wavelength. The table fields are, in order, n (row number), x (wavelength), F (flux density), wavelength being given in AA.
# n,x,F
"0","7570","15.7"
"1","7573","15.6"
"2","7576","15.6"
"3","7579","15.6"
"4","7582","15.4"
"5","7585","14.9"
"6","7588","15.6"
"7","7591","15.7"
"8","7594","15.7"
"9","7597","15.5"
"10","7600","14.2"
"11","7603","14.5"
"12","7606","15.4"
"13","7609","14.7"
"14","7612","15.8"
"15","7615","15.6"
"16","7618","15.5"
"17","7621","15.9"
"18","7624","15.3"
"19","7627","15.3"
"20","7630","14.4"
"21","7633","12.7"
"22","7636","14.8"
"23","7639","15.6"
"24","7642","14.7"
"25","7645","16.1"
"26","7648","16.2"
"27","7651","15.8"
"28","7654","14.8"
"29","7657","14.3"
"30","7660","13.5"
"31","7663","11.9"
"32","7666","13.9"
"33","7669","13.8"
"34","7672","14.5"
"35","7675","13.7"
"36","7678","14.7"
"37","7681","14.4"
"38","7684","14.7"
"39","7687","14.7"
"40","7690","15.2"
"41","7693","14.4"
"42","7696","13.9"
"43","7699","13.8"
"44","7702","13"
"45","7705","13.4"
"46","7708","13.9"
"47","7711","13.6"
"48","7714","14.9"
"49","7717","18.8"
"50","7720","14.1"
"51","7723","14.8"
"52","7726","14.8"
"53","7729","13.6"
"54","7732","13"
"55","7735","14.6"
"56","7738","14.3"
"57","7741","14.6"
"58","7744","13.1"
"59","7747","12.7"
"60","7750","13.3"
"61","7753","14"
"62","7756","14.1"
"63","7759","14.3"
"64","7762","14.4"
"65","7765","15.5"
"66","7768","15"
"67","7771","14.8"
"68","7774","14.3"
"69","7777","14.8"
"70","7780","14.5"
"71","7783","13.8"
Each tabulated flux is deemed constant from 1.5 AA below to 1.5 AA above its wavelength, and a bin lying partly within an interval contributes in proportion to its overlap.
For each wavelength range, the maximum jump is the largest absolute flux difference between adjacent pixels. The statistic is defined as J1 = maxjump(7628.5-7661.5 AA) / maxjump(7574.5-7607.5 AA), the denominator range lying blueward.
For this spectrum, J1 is 1.6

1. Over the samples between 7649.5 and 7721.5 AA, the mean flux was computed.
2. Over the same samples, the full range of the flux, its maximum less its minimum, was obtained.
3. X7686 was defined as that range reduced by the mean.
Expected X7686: -7.4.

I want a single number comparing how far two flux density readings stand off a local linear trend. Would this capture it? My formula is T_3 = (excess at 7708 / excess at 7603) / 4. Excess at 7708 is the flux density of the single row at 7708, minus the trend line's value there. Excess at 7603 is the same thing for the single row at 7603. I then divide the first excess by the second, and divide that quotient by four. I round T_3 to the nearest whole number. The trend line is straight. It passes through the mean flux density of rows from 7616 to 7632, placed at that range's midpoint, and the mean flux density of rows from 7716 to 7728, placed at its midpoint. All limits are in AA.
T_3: 1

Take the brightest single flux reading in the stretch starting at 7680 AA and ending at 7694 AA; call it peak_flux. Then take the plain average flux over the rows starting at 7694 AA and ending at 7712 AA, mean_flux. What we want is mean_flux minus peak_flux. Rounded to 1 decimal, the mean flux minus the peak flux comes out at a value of -1.6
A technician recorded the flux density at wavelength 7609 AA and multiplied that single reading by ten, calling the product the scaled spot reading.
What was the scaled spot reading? 147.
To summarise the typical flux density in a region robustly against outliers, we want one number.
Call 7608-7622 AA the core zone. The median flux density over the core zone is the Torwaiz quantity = 15.6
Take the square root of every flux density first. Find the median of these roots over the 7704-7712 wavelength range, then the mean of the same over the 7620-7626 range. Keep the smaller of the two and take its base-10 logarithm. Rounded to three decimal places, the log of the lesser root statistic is 0.567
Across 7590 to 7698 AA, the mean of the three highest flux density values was 16.1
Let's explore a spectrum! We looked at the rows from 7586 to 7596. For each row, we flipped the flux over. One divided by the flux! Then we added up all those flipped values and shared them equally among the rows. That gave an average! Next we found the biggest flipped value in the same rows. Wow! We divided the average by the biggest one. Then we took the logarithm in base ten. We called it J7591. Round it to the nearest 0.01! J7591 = 0.00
